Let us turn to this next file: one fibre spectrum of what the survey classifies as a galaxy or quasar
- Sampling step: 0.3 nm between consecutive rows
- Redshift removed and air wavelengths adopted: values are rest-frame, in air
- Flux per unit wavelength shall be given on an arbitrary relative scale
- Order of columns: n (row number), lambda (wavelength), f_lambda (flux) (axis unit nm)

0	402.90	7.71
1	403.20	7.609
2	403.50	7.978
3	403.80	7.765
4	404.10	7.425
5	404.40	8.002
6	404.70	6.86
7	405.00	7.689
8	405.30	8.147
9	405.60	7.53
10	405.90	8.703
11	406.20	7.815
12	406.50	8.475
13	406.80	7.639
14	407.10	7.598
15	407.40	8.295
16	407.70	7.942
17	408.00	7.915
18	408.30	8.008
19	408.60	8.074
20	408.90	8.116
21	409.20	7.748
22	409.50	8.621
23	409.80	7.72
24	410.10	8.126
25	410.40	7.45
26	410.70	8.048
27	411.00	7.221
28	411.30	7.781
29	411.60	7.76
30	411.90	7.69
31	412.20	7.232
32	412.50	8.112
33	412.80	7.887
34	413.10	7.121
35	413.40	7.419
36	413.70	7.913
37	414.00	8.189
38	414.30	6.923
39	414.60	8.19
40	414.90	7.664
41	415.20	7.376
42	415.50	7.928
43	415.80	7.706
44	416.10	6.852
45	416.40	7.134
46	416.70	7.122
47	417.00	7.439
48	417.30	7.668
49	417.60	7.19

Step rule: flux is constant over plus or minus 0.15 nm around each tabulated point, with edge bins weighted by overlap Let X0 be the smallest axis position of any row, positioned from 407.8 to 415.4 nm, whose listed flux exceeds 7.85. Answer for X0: 408.00 nm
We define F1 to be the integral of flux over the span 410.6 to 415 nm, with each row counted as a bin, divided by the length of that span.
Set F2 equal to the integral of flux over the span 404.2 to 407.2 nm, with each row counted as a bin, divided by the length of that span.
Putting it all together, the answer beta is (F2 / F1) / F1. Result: 0.133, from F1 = 7.67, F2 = 7.84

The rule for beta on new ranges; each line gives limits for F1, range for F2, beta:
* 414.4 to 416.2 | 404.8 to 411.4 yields 0.137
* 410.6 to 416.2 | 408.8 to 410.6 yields 0.137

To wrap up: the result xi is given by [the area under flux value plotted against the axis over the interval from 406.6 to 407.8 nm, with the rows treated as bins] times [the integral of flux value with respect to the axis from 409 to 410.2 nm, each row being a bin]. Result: 91.5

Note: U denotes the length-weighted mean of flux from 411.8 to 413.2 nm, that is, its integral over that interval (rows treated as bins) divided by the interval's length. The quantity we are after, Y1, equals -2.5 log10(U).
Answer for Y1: -2.21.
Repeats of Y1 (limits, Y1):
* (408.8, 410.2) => -2.27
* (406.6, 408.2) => -2.24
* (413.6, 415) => -2.23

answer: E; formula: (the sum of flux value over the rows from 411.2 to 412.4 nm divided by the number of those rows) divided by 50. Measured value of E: 0.152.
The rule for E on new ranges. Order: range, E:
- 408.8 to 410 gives 0.161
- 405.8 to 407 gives 0.163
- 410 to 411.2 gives 0.154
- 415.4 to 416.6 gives 0.148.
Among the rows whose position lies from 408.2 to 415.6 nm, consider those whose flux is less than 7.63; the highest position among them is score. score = 415.20 nm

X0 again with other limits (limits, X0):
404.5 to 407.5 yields 405.30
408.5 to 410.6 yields 408.60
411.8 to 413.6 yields 412.50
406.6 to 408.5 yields 407.40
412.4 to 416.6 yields 412.50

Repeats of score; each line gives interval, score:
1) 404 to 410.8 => 410.40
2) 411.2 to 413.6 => 413.40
